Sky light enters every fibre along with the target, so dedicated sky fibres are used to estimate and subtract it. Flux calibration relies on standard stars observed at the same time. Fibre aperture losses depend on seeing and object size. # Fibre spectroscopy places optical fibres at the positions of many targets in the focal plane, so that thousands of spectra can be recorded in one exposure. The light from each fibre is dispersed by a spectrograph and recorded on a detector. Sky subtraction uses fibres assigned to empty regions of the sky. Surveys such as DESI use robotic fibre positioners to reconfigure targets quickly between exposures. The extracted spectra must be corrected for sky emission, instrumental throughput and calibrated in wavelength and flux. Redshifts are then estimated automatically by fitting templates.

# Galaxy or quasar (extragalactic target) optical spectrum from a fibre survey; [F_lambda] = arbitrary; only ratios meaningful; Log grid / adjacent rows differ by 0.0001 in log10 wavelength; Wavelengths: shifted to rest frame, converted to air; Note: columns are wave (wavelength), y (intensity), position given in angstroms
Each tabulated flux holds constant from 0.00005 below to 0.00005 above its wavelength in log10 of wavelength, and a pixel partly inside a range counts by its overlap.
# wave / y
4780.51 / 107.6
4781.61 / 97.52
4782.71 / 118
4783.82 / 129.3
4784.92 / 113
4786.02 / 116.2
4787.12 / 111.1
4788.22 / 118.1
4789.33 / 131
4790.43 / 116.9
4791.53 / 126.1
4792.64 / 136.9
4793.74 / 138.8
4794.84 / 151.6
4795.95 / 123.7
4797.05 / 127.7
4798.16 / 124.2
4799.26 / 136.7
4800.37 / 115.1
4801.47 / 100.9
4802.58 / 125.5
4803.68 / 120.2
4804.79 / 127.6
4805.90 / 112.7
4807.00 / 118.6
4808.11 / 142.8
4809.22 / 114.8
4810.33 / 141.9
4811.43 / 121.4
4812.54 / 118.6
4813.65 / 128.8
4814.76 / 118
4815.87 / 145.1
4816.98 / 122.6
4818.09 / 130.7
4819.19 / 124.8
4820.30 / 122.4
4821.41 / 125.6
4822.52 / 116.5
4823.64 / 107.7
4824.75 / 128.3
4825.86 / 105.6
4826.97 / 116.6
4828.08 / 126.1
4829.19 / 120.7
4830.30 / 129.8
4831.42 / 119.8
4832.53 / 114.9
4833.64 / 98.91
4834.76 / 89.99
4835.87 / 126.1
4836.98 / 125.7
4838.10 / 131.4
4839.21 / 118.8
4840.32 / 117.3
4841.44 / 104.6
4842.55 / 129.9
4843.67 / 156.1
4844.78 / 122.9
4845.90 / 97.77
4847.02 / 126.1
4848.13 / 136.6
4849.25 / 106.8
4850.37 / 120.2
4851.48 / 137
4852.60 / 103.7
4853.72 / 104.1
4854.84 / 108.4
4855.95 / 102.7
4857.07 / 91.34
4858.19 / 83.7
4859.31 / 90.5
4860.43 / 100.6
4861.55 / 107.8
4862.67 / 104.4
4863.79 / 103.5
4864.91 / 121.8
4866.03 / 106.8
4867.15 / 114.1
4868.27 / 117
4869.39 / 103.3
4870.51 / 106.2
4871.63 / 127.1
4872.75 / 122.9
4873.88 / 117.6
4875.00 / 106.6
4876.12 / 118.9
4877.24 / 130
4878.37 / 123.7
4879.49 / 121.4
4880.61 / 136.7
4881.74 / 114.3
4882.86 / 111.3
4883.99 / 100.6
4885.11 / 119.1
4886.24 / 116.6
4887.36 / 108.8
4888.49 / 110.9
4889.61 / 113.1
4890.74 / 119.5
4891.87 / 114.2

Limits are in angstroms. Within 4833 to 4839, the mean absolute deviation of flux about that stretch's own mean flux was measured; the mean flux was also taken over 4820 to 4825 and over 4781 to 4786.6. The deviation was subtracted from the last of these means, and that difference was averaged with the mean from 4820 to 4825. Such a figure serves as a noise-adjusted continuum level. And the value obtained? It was 109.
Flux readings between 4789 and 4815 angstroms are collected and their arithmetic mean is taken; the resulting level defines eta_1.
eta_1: 126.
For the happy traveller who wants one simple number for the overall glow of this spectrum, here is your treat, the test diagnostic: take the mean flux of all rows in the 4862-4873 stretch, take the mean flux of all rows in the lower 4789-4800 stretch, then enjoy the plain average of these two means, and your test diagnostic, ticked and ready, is 122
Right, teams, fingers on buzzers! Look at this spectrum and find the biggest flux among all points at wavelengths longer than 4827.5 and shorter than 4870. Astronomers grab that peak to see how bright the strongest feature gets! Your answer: 156.1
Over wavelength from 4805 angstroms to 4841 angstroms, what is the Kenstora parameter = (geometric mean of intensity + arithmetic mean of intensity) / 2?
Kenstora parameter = 121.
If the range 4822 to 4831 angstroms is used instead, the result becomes 119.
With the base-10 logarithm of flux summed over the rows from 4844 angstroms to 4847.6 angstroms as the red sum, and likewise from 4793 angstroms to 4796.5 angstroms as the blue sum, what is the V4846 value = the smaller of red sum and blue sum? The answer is 6.18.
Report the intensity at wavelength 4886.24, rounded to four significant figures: 116.6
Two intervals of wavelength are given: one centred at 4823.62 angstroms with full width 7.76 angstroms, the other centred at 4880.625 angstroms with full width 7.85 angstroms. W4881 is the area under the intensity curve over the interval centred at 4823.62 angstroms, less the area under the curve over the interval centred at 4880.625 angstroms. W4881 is -28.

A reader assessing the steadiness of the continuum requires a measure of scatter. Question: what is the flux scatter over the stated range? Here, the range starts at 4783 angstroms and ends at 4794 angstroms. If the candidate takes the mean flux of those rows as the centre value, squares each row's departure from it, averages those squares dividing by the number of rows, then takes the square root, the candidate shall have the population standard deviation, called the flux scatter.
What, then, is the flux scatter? 9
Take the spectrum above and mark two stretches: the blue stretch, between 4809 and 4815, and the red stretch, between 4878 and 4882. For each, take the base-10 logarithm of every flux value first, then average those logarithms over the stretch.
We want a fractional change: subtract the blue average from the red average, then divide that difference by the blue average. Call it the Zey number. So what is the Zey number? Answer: 0.000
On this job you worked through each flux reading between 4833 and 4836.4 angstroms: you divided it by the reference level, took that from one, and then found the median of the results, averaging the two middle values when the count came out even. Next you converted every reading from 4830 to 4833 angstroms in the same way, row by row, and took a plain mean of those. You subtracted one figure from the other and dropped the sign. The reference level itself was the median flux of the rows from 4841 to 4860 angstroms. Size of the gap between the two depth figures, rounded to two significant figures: 0.21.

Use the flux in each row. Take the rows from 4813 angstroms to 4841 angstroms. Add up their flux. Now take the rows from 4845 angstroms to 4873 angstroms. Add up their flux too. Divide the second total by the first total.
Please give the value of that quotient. 0.911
